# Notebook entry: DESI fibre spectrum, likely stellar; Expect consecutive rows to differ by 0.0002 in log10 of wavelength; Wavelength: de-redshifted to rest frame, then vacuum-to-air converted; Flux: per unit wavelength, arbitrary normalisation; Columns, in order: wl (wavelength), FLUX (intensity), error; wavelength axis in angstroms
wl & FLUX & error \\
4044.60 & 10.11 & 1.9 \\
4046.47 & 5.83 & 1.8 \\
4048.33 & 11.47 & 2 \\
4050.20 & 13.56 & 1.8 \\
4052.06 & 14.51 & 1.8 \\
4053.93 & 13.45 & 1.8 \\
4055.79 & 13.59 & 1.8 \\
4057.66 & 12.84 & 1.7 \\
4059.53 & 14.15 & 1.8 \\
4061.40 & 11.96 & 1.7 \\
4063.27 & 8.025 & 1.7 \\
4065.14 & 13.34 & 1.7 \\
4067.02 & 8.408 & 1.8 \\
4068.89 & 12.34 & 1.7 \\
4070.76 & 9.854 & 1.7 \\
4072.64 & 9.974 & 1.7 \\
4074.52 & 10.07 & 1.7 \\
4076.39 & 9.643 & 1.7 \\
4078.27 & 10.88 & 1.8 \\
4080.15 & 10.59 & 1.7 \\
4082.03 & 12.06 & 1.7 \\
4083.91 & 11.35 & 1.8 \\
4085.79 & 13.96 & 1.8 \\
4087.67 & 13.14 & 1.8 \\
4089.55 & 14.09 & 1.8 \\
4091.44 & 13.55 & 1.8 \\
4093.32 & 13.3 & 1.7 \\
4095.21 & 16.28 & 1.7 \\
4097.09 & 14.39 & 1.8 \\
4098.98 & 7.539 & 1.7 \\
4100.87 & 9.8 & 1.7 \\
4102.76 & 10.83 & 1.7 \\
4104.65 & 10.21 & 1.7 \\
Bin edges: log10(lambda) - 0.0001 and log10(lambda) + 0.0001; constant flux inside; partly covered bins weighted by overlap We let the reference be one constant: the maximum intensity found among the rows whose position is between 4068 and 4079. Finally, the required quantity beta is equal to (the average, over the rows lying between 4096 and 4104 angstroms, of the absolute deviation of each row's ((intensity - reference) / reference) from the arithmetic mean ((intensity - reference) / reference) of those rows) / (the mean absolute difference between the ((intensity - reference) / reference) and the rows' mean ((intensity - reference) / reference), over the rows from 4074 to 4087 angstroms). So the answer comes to 1.9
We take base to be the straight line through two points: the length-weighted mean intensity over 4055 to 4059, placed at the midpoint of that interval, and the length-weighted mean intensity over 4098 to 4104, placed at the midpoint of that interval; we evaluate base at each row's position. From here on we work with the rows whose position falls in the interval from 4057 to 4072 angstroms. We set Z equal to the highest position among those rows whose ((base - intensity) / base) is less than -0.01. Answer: 4065.14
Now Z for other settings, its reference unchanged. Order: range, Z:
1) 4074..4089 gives 4087.67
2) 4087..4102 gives 4100.87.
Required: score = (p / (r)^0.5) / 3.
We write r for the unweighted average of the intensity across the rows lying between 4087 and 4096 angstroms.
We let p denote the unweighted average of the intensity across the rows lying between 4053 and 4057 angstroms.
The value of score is 1.2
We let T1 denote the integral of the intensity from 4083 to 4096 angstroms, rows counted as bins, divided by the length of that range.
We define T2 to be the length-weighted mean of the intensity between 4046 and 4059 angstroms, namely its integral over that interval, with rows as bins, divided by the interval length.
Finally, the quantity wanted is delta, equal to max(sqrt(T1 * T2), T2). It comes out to 13.04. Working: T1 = 13.6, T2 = 12.5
